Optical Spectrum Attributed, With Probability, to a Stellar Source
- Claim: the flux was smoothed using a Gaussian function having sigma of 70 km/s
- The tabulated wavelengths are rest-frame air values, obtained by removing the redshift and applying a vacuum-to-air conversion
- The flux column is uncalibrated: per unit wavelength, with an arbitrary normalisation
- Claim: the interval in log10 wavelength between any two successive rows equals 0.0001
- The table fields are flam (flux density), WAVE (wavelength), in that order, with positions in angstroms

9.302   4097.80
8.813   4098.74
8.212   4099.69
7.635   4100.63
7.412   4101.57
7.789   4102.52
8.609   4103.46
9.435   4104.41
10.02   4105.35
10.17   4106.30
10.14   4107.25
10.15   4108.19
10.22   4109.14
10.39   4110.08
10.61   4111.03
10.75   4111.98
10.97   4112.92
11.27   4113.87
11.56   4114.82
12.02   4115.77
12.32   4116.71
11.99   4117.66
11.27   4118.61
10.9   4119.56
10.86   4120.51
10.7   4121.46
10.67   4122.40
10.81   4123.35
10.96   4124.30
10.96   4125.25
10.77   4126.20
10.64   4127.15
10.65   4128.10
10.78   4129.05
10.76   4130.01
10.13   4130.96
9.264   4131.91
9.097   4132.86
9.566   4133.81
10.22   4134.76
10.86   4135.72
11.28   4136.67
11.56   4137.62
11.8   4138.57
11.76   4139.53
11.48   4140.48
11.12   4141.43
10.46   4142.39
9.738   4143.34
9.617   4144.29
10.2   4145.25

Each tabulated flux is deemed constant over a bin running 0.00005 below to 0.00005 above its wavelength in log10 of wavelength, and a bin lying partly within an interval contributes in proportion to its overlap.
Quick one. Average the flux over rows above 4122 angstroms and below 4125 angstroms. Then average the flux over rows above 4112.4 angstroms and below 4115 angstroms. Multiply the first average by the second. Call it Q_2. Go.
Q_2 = 122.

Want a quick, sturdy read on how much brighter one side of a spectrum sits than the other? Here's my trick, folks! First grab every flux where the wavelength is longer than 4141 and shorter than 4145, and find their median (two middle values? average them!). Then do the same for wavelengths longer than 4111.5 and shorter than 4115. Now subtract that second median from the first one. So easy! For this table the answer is -1.0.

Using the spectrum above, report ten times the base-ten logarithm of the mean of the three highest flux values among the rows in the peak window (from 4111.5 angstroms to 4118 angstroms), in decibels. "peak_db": 10.8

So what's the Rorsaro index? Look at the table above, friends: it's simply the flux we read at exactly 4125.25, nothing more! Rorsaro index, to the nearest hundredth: 10.96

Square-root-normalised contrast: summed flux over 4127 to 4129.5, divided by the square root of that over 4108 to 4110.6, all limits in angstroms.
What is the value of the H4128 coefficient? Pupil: 5.8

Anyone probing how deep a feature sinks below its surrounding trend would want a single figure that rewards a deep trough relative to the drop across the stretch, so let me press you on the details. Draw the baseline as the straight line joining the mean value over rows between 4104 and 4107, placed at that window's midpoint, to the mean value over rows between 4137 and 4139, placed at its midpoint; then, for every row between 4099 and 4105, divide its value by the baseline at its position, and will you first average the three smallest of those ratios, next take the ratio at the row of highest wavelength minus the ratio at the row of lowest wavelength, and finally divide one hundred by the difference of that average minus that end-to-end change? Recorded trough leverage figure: 146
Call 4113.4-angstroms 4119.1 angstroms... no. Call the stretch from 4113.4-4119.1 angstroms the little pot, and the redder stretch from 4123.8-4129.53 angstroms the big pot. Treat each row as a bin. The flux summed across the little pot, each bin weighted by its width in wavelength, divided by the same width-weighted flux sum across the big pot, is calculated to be 1.08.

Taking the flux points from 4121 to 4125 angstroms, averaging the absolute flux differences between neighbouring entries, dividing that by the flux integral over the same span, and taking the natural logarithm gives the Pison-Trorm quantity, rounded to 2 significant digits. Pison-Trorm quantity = -6.0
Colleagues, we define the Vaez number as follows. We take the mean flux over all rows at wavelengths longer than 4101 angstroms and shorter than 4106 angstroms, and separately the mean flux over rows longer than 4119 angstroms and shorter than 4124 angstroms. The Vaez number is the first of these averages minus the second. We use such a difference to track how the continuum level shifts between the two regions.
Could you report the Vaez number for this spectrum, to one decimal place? -2.1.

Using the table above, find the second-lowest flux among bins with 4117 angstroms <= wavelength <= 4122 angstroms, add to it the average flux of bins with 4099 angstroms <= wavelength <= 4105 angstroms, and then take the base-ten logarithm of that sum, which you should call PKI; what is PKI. 1.28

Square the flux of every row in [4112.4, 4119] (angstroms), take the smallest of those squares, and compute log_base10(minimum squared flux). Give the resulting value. 2.08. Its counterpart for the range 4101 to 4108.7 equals 1.74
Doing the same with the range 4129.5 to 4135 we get 1.92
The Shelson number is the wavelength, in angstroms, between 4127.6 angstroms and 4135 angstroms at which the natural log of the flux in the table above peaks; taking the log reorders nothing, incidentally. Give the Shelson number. 4129.05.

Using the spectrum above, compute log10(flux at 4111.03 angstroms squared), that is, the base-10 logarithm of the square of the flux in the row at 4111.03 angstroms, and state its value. 2.05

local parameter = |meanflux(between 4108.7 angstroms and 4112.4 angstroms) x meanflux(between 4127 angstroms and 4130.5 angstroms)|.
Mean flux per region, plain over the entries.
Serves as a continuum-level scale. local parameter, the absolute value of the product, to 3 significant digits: 112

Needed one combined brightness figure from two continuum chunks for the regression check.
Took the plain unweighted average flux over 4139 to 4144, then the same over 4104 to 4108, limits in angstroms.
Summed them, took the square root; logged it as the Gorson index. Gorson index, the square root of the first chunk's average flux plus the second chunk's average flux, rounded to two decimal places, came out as 4.57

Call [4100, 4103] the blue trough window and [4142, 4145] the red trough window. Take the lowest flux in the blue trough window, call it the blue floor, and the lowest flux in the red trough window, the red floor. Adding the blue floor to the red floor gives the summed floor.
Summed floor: 17.0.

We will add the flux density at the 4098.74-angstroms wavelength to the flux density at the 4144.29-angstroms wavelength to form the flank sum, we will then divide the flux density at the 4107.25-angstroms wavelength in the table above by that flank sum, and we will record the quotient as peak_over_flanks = 0.550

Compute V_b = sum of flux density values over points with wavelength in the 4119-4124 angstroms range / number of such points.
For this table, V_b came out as 10.8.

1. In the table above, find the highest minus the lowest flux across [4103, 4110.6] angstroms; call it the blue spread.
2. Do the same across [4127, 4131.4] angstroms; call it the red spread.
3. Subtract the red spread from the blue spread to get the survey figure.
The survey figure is 1.1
